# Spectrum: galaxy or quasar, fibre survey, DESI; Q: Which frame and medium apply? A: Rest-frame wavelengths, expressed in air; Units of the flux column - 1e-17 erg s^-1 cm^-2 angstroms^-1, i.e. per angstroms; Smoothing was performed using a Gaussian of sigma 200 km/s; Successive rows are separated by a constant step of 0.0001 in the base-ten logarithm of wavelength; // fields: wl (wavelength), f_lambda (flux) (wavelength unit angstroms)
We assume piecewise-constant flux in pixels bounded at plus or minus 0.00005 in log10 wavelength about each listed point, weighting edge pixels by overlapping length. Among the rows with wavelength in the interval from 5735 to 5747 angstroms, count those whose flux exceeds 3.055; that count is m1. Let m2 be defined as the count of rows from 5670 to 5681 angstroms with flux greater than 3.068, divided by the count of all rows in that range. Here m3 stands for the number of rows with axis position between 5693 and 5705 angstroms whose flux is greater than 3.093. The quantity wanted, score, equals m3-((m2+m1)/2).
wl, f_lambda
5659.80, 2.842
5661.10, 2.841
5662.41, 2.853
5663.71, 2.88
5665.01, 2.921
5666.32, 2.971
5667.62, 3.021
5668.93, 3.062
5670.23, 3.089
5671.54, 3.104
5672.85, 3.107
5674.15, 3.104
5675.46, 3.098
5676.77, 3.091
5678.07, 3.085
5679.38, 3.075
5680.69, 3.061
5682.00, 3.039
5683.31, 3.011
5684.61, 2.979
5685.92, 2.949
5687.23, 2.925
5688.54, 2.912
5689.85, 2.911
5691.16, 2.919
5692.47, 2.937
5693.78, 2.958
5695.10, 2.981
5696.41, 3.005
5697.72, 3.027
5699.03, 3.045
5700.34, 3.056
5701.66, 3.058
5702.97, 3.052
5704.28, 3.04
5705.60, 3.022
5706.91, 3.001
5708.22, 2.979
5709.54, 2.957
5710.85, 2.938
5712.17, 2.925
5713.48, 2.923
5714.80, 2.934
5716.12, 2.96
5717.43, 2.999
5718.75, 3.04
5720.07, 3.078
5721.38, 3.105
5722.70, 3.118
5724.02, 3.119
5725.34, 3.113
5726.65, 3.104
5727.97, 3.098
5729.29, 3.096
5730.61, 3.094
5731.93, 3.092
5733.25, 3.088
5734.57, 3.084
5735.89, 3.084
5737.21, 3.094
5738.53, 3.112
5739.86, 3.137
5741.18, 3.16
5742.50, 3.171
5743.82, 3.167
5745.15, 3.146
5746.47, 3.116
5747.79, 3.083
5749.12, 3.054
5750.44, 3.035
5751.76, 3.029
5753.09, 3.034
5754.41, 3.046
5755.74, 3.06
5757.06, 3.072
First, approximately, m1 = 9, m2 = 0.9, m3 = 0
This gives -4.9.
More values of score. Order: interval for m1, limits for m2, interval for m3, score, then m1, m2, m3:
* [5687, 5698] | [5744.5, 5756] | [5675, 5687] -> 0.8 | 0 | 0.3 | 1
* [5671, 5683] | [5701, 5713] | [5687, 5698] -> -4.0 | 8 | 0.0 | 0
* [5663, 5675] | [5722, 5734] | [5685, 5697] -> -3.0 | 5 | 1.0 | 0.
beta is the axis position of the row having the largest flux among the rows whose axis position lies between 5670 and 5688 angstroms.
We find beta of 5672.85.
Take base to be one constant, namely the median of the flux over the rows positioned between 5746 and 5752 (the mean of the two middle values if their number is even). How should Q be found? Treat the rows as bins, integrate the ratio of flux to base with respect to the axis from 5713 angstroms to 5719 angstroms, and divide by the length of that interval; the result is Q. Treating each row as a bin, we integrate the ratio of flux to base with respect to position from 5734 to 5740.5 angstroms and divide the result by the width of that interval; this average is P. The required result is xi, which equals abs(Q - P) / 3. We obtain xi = 0.015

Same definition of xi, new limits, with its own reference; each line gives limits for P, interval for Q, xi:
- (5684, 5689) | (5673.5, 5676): 0.017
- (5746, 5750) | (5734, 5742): 0.003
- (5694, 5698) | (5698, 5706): 0.006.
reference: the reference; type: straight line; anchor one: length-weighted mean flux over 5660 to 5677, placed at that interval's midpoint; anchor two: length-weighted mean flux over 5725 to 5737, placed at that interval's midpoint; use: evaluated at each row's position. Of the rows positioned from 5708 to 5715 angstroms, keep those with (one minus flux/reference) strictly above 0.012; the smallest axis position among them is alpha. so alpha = 5708.22 angstroms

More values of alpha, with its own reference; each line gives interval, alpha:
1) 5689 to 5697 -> 5689.85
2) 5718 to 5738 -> 5718.75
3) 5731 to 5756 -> 5747.79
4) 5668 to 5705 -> 5684.61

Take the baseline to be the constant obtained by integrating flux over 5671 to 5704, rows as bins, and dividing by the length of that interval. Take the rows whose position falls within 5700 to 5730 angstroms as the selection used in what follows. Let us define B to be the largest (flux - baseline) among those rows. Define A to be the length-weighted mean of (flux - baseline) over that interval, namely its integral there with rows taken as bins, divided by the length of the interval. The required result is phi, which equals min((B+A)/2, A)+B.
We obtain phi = 0.11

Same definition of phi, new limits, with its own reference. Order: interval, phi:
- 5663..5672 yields 0.07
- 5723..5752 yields 0.24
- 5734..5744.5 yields 0.26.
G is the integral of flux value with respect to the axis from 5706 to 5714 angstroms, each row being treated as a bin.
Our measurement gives 23.68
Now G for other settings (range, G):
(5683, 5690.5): 22.11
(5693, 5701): 24.08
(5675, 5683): 24.56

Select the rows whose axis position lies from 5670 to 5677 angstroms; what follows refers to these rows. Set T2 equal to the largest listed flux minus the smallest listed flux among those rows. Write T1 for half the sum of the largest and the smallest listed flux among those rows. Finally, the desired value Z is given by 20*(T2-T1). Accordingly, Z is -61.6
